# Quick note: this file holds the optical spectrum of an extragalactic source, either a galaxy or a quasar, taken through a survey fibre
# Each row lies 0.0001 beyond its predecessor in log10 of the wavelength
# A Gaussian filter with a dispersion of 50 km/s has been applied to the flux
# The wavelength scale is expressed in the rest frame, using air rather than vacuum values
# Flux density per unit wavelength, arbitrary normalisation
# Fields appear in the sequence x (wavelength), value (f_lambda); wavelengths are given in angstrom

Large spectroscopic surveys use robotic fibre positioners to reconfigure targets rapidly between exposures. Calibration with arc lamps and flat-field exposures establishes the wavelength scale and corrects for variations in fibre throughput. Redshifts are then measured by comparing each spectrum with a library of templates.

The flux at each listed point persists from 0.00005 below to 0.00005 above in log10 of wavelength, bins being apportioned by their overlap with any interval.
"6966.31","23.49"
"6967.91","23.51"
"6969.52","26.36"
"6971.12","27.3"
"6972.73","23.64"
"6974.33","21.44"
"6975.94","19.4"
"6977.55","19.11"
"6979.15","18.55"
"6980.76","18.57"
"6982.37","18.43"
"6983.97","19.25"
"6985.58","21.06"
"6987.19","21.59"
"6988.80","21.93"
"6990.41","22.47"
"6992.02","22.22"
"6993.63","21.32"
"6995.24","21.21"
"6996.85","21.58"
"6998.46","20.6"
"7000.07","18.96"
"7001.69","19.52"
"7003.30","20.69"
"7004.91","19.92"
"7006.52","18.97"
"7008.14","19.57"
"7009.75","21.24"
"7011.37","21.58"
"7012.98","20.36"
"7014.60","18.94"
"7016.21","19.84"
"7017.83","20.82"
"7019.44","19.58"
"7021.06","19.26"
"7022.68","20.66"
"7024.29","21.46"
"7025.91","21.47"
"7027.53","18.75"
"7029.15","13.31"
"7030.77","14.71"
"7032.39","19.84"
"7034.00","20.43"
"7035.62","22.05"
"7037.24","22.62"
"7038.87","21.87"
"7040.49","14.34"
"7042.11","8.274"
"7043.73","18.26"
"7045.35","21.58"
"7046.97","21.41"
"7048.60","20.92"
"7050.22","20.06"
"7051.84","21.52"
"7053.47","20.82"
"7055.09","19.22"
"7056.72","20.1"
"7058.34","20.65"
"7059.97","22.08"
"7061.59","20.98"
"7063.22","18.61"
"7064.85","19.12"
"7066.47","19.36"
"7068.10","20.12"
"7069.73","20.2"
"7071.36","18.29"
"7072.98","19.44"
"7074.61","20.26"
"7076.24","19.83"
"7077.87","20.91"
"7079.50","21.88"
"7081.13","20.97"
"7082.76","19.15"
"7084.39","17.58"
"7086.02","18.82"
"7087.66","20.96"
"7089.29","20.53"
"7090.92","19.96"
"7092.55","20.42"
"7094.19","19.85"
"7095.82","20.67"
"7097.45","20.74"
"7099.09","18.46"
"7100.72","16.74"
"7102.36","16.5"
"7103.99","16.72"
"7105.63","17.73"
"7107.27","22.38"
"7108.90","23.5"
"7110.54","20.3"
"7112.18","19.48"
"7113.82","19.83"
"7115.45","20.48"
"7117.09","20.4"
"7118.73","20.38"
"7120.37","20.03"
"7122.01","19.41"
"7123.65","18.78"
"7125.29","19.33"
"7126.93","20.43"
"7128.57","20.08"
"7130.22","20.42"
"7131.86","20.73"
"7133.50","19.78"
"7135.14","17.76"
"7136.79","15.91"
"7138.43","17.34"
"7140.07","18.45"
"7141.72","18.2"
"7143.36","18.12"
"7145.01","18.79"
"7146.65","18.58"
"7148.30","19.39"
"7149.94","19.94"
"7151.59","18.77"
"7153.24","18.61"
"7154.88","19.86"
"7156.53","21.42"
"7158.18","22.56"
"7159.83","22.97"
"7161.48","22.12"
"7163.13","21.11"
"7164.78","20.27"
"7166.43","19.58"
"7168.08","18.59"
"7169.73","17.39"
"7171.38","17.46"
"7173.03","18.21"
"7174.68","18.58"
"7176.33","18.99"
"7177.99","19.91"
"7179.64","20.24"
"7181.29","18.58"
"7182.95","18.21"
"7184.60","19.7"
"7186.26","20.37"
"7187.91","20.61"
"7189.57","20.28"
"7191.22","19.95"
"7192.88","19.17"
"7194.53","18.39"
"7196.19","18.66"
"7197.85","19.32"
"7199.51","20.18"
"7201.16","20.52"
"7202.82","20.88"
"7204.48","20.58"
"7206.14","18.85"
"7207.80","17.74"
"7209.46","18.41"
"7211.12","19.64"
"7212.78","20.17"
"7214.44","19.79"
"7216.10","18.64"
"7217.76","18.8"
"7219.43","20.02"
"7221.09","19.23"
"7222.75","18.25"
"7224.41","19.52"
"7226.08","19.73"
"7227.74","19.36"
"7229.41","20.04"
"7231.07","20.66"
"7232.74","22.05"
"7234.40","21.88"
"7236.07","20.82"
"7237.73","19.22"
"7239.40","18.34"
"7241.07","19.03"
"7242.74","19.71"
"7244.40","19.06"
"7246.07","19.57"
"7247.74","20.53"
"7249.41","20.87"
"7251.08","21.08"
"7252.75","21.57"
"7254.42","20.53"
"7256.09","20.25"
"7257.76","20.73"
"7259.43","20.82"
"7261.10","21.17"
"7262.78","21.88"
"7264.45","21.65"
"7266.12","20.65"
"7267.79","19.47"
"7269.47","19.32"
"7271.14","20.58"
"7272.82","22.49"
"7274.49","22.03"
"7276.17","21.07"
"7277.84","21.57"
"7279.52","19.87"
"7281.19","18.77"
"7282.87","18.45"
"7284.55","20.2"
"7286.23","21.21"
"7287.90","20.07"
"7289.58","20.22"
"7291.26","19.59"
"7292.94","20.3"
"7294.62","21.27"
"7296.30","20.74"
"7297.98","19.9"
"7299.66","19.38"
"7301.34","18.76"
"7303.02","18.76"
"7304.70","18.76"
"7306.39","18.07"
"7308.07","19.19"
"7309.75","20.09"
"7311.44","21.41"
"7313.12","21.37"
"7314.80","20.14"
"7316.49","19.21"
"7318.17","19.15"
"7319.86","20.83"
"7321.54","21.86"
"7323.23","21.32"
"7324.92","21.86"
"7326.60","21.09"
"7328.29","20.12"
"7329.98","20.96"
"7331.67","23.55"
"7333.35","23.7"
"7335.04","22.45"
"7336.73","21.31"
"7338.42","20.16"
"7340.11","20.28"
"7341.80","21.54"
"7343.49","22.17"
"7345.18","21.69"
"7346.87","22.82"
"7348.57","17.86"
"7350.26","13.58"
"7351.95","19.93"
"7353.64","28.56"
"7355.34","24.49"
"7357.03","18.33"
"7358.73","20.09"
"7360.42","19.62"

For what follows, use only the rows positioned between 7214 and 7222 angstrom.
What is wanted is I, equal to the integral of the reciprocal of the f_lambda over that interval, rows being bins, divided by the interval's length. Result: 0.0520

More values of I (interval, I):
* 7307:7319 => 0.0500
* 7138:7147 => 0.0548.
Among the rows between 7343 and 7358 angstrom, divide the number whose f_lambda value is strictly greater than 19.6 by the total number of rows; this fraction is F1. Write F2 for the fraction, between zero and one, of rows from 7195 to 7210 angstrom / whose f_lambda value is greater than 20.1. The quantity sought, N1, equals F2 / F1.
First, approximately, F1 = 0.67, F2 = 0.44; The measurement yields 0.7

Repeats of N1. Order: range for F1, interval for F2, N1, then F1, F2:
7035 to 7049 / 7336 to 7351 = 1.2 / 0.67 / 0.78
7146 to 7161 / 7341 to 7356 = 1.2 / 0.56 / 0.67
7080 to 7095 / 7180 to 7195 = 0.5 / 0.67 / 0.33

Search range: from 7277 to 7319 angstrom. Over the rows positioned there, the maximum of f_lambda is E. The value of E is 21.57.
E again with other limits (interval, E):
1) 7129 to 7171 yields 22.97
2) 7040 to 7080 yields 22.08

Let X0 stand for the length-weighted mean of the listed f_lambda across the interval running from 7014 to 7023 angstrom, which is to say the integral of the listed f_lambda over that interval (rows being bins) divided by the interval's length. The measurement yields 19.8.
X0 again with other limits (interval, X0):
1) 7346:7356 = 21.1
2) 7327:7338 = 21.9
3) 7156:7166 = 21.7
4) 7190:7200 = 19.3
